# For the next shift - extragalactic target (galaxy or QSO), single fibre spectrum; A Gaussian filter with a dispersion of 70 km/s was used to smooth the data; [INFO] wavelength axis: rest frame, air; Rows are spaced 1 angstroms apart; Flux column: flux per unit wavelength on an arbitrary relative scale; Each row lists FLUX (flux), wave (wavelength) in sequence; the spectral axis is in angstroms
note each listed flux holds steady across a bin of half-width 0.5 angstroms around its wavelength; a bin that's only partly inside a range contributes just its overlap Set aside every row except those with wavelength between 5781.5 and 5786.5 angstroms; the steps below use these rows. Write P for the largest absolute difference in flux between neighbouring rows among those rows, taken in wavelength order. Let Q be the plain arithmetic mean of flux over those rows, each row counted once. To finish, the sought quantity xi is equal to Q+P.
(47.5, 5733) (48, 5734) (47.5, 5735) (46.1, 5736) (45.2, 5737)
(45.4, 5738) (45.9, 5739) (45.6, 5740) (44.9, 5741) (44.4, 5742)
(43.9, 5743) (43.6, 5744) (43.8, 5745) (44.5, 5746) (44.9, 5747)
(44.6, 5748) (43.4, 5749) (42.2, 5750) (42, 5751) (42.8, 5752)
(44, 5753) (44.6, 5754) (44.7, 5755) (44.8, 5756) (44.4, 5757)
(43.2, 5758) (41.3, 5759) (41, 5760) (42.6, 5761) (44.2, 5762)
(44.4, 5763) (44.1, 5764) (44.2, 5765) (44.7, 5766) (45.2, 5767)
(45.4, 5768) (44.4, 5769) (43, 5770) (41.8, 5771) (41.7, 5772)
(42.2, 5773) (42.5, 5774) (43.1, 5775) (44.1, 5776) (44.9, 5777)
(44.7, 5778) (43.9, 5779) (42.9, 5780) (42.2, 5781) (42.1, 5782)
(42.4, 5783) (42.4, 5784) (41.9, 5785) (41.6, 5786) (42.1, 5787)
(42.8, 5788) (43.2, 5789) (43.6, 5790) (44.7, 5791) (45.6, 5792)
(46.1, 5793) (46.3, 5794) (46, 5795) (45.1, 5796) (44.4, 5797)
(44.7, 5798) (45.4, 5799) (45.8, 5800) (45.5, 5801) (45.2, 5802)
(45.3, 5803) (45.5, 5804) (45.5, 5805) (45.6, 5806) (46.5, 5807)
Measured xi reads 42.6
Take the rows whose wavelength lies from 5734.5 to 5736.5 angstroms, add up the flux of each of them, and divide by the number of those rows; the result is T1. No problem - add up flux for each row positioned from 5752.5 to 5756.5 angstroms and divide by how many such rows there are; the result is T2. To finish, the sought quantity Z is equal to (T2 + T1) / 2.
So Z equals 45.7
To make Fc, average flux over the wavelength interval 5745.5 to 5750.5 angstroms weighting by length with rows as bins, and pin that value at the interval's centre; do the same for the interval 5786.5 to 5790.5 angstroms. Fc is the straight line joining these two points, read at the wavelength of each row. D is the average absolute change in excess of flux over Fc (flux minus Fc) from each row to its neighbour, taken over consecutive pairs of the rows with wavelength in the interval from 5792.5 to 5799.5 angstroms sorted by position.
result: 0.52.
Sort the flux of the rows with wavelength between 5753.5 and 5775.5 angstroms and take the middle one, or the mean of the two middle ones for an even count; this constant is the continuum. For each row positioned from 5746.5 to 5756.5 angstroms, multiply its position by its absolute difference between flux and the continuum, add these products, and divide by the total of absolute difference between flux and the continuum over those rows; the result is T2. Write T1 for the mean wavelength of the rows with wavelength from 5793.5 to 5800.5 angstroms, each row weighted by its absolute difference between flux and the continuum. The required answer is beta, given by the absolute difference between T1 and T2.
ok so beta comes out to 45.6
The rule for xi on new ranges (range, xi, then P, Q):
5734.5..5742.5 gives 47.0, 1.4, 45.6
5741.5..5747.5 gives 44.9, 0.7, 44.2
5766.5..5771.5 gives 45.4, 1.4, 44.0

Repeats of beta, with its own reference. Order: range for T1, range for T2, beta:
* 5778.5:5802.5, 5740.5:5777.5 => 28.6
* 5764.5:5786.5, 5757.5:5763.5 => 17.5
